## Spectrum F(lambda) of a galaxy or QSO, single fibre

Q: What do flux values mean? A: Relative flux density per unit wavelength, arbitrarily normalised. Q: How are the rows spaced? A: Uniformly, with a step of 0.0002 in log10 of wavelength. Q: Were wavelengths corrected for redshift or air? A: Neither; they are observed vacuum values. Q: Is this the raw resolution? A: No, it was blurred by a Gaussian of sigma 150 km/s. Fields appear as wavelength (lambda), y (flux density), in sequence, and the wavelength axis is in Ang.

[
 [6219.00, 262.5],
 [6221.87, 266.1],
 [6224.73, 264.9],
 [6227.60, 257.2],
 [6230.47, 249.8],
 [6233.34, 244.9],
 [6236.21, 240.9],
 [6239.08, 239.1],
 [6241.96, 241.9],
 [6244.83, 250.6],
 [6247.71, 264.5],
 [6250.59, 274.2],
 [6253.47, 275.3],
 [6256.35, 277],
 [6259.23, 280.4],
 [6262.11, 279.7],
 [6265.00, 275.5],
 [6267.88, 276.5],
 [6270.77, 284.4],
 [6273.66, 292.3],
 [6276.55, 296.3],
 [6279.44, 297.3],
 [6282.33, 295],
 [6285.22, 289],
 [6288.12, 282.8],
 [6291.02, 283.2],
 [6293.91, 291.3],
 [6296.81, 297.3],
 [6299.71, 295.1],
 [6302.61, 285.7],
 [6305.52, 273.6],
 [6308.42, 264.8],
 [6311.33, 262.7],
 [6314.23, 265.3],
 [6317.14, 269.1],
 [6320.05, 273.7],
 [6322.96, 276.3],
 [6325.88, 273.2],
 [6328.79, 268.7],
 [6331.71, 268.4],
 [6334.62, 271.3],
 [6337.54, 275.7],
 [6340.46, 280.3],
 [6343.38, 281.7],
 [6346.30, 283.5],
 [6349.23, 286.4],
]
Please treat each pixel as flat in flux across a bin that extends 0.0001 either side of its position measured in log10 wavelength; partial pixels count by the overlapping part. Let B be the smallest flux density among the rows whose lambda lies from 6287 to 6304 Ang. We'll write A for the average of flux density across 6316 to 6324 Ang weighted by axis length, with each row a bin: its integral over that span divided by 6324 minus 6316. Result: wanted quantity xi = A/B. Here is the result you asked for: 0.97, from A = 273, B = 282.8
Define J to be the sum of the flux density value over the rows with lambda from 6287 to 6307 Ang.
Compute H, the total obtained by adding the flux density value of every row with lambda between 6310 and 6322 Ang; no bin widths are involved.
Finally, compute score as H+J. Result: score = 3080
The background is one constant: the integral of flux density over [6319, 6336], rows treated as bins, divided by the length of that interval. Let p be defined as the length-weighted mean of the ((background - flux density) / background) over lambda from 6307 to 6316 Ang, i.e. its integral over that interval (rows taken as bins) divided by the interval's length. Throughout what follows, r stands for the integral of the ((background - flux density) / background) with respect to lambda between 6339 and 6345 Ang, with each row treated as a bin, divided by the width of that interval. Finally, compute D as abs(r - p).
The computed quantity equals 0.061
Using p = 0.03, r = -0.034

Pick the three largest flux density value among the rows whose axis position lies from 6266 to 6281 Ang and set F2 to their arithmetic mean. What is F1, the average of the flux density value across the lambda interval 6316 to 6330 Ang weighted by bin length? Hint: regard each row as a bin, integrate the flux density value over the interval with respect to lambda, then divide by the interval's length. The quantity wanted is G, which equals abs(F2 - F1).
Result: 23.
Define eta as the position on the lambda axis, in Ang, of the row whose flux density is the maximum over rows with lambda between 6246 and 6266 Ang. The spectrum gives 6259.23 Ang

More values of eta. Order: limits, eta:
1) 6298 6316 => 6299.71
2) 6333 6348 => 6346.30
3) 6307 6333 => 6322.96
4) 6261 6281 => 6279.44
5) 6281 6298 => 6296.81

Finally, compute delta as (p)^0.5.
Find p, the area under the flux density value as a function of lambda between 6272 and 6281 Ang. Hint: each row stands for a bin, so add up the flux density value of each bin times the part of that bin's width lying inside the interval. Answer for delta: 51.5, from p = 2656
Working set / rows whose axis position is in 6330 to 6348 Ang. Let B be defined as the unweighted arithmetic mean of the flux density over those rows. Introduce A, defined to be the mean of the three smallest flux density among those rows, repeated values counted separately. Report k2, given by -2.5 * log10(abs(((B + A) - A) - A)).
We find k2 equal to -1.75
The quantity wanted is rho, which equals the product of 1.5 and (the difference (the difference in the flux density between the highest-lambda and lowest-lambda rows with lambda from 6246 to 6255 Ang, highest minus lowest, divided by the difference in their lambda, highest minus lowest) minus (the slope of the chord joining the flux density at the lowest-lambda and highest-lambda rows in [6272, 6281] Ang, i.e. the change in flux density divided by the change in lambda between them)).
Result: 1.5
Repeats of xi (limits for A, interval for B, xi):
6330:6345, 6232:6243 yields 1.15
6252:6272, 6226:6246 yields 1.16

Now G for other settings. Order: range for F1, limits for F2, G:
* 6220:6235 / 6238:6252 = 7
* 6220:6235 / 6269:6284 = 40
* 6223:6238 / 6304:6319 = 18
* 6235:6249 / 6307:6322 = 22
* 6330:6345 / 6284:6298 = 17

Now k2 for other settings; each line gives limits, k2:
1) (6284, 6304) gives -1.81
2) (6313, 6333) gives -1.26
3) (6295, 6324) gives -2.71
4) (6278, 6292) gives -1.62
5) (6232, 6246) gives -1.14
